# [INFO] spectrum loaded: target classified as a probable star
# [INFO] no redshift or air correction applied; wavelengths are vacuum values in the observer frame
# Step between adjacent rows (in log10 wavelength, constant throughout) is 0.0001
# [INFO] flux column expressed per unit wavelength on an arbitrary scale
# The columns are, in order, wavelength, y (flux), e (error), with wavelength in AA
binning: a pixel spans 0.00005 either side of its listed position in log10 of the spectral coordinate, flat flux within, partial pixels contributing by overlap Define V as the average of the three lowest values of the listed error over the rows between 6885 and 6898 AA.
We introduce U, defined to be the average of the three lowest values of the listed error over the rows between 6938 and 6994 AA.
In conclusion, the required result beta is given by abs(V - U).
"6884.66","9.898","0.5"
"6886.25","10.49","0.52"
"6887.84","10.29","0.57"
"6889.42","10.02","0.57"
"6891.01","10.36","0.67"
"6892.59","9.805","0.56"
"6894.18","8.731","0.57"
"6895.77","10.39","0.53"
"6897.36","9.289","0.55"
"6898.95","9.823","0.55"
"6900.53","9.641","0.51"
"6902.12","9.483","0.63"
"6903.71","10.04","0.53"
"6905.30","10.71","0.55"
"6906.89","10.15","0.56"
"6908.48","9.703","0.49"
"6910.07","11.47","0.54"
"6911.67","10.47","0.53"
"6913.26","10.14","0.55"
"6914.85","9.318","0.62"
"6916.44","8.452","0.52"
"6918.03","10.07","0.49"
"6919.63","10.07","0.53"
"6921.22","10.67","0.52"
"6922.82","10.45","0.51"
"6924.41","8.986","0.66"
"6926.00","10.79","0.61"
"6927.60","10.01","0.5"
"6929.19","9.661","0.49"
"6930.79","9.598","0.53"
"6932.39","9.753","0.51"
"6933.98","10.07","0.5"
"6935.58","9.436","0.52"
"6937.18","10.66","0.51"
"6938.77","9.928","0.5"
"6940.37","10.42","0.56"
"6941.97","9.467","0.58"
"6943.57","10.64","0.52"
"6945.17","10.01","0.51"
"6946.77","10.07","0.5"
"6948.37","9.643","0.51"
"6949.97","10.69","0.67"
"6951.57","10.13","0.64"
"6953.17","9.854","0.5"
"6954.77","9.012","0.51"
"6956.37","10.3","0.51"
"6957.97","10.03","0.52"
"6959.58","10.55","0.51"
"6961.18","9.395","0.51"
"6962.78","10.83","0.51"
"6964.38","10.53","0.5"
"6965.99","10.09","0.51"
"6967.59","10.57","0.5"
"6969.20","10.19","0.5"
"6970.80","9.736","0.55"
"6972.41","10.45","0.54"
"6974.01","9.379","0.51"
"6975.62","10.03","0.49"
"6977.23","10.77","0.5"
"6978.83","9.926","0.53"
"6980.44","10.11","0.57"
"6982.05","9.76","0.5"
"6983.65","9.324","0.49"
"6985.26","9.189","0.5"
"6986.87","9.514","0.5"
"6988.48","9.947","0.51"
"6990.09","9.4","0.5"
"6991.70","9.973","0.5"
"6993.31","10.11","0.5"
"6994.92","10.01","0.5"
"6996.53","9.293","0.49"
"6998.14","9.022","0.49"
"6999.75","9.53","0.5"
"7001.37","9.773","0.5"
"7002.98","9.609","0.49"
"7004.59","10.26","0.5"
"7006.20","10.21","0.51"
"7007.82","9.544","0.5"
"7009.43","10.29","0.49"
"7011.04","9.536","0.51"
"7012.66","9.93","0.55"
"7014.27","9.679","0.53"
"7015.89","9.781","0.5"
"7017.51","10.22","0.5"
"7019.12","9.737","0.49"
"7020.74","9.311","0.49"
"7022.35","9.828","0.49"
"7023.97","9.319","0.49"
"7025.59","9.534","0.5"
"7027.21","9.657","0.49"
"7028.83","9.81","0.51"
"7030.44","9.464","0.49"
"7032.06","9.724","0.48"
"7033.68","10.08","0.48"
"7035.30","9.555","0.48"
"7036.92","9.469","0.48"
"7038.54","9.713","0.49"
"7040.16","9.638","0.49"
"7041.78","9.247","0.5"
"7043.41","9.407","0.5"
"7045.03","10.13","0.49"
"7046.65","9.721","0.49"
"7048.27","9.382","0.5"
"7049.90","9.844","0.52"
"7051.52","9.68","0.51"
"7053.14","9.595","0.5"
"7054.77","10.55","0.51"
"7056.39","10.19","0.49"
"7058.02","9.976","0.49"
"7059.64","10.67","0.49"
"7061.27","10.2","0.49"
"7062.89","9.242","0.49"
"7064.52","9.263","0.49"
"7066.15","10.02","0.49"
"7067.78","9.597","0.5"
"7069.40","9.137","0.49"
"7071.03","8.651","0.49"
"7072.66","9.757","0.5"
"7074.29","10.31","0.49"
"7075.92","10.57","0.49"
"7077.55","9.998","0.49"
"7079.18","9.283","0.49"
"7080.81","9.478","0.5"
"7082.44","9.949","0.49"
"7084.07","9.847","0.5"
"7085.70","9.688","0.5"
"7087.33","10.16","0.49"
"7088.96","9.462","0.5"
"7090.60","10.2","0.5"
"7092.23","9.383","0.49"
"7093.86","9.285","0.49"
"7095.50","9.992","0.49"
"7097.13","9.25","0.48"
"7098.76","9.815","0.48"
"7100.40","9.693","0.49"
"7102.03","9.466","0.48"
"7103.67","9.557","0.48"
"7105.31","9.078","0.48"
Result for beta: 0.040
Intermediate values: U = 0.4933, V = 0.533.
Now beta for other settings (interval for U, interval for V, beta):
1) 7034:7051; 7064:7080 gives 0.007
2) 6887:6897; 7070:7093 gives 0.063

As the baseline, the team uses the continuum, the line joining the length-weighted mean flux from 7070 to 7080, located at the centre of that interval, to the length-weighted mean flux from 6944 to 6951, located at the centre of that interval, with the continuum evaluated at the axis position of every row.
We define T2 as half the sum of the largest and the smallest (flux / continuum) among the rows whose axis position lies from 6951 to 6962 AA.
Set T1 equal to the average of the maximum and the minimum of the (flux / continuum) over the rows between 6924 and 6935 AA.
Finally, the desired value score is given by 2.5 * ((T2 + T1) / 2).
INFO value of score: 2.42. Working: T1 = 0.97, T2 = 0.97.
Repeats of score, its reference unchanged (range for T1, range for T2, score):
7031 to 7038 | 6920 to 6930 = 2.45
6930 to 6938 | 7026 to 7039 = 2.47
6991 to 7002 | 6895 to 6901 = 2.39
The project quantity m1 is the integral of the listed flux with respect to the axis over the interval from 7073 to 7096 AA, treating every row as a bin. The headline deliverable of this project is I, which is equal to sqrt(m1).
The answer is 15.0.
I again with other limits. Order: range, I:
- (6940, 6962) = 14.8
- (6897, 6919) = 14.8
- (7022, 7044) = 14.5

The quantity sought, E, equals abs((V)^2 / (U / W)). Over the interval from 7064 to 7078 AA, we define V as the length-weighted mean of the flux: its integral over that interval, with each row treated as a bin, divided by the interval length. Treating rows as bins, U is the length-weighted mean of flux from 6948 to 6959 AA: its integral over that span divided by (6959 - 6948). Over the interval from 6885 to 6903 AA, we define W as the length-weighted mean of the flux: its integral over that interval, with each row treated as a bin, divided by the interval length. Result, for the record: 93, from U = 9.97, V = 9.7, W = 9.85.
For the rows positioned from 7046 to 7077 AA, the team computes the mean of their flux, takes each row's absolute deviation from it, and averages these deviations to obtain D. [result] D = 0.43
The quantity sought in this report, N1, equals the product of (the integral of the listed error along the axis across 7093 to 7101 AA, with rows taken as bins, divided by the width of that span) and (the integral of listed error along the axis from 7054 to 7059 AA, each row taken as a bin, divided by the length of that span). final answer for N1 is 0.241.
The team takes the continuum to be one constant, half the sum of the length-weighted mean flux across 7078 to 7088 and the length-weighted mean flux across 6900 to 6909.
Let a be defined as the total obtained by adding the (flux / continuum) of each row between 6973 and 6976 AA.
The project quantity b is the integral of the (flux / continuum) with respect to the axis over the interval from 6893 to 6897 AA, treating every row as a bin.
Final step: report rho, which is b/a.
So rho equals 1.97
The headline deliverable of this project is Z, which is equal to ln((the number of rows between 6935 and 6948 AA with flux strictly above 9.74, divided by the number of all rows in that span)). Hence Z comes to -0.29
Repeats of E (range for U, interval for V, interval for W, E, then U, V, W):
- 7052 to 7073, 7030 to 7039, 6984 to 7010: 93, 9.76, 9.7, 9.72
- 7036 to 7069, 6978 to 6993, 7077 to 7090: 94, 9.77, 9.7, 9.74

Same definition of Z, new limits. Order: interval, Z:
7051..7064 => -0.47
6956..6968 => -0.13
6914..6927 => -0.47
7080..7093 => -0.69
